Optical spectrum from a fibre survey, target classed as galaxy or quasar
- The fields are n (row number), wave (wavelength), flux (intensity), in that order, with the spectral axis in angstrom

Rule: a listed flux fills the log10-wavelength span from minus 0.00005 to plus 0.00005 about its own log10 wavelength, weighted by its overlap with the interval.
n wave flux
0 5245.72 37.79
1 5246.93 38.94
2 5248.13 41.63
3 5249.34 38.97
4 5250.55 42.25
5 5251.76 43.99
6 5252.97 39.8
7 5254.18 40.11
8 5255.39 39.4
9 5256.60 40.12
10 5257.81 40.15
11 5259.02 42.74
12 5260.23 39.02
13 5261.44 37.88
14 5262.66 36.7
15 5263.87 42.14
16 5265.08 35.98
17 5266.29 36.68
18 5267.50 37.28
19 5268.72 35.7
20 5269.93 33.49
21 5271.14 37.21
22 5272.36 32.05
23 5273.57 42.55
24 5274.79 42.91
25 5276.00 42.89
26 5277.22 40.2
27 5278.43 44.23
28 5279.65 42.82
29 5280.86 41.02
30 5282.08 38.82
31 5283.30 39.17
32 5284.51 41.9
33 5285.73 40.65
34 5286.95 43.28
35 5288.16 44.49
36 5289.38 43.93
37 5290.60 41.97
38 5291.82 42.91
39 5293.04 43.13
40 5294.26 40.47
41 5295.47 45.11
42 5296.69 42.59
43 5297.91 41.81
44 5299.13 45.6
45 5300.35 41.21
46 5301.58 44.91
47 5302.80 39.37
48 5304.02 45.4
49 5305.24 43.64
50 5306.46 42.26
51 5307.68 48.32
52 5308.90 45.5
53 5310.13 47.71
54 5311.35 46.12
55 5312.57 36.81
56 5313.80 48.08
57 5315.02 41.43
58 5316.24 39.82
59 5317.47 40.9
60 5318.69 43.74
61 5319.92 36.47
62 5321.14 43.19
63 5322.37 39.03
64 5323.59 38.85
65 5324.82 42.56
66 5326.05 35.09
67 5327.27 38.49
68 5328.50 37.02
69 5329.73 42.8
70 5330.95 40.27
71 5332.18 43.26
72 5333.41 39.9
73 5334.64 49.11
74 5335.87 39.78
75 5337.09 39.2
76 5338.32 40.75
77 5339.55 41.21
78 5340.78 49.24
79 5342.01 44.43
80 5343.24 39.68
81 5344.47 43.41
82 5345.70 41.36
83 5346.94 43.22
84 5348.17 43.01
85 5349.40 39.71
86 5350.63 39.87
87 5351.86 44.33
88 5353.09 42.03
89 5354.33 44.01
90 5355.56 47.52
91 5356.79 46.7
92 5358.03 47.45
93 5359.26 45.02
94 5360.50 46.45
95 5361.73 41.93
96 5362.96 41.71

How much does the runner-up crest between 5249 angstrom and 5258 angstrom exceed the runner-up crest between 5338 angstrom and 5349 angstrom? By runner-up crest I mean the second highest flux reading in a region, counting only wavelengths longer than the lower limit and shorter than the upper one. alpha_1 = -2.2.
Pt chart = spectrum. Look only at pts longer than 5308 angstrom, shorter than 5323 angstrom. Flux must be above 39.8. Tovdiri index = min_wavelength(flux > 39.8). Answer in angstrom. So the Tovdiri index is 5308.90 angstrom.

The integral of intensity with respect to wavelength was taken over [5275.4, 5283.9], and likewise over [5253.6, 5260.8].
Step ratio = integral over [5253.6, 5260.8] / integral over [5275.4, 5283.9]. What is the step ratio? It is 0.83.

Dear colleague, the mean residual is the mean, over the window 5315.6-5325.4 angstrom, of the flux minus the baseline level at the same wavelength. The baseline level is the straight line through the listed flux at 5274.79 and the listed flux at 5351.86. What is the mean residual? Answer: -3.2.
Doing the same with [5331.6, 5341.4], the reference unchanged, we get -1.2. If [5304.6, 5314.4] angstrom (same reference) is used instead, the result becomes 1.3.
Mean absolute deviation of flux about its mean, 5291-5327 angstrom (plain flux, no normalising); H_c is 2.7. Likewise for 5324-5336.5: 2.9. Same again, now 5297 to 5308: 2.2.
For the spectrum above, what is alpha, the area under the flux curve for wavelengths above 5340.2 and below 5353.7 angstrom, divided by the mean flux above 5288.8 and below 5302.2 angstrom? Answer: 13.4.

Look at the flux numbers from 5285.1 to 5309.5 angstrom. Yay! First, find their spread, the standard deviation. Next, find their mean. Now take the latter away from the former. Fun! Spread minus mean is -41.2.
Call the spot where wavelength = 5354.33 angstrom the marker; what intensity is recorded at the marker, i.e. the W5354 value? 44.01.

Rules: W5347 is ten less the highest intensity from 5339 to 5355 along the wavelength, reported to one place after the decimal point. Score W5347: -39.2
